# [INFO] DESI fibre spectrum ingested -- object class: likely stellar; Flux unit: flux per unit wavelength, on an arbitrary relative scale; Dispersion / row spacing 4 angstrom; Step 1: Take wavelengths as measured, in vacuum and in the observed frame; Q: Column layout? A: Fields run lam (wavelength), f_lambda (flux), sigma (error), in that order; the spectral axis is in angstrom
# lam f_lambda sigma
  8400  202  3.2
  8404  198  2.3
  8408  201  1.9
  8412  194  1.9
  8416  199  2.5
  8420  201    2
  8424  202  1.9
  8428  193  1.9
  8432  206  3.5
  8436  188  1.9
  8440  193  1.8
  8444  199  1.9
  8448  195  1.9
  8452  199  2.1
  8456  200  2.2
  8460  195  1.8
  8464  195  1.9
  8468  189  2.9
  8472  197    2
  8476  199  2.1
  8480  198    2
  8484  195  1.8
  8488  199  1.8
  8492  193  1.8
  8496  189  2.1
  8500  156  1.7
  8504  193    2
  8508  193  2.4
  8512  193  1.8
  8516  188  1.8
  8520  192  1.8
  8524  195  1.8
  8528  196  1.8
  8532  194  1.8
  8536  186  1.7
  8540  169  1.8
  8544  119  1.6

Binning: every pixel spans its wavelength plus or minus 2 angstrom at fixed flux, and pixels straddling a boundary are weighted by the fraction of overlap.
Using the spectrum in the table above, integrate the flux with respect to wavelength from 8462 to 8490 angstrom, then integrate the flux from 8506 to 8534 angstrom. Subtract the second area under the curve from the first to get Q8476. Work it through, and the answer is 84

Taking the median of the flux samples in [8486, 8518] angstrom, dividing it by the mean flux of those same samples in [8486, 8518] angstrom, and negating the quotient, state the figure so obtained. -1.027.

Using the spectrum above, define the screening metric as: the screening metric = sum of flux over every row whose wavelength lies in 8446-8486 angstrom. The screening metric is 1962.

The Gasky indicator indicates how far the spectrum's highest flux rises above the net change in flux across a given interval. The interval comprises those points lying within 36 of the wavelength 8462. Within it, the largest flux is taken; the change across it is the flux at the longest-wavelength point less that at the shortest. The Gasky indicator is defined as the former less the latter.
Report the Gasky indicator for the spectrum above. 210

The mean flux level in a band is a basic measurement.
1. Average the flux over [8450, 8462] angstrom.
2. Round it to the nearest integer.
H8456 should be 198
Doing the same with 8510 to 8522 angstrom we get 191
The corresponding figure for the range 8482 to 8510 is 188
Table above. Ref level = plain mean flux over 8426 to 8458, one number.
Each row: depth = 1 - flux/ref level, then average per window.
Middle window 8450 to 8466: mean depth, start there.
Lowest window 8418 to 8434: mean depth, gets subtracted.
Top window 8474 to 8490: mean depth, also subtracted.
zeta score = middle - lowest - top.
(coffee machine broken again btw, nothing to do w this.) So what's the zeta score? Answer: 0.022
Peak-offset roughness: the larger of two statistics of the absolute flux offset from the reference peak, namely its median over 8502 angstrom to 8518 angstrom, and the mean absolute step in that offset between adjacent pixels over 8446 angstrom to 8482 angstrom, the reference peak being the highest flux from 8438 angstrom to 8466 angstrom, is 7.0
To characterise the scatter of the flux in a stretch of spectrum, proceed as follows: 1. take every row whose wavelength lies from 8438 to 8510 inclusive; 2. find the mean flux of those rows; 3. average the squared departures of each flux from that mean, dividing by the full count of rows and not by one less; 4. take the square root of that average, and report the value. 10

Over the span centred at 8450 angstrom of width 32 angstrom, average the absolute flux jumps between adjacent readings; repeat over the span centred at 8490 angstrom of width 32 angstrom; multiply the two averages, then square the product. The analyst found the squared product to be 2016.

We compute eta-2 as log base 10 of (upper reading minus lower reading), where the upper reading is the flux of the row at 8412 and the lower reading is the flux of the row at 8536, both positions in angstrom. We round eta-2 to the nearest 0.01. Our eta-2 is 0.90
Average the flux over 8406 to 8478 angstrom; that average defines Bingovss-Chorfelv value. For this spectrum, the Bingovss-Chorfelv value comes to 197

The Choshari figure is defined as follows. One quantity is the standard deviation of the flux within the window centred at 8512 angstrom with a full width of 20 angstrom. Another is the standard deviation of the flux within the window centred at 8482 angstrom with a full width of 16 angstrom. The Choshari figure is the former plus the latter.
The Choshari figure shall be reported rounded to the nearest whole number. 4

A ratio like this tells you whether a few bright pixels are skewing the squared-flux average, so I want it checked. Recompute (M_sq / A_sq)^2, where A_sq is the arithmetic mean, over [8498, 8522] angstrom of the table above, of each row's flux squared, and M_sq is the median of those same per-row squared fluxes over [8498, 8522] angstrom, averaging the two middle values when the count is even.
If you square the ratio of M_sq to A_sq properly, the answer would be 1.14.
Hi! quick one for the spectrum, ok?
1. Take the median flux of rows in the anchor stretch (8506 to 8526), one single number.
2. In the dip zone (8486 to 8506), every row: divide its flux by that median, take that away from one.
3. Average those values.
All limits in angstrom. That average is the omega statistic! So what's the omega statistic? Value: 0.036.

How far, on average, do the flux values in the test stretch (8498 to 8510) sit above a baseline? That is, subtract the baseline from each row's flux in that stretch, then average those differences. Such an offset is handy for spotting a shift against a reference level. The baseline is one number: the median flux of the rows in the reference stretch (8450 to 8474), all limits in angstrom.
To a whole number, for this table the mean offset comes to -15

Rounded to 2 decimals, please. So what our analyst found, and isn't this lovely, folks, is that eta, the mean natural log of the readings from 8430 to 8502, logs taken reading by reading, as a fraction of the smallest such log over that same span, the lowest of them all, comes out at 1.04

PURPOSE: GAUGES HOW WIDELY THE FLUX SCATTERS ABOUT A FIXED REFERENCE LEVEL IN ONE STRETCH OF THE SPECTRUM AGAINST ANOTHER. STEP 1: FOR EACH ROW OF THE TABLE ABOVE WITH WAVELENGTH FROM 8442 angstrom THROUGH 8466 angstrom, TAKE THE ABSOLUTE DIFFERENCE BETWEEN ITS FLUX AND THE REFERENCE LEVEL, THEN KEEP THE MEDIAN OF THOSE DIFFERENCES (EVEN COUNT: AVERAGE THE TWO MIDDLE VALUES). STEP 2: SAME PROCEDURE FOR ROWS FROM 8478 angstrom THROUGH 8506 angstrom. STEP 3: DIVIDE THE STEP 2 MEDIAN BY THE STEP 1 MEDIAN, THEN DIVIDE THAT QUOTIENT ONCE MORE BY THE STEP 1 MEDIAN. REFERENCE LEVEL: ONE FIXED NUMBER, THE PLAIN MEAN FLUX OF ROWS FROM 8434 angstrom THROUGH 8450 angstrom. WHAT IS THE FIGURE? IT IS 0.40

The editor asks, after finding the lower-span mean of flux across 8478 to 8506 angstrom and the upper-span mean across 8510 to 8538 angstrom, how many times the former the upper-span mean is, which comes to 1.02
